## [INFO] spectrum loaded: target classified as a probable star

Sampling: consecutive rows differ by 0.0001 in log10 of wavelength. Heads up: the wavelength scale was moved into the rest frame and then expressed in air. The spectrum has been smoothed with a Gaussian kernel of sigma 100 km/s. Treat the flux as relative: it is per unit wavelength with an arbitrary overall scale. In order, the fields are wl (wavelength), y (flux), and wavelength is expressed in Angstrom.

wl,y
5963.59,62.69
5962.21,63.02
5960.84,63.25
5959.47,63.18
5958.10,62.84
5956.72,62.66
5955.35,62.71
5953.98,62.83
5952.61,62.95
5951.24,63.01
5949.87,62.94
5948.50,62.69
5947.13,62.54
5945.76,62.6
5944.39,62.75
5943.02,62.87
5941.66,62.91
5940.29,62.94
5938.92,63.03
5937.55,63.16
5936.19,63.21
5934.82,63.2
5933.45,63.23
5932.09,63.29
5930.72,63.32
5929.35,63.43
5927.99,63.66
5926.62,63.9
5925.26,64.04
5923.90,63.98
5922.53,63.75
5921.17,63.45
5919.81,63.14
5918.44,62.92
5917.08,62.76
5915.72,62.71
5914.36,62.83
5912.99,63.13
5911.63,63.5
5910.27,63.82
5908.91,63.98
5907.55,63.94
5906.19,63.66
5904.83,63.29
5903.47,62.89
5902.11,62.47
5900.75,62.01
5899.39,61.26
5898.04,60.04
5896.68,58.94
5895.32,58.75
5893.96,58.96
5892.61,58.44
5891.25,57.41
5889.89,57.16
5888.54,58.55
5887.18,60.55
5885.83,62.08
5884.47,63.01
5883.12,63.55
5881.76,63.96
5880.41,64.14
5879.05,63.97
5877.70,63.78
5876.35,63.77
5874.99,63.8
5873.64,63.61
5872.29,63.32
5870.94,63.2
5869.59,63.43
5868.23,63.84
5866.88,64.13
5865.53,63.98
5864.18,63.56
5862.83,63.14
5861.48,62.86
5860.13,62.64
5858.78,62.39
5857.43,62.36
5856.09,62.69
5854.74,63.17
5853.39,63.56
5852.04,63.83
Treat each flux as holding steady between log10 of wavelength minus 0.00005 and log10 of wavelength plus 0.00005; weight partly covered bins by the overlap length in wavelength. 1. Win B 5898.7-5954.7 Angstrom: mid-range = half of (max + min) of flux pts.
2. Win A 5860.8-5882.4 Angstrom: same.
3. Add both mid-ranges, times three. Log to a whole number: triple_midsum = 378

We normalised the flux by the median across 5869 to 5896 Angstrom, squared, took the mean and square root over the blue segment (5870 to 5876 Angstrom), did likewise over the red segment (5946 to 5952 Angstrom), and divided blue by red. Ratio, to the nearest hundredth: 1.01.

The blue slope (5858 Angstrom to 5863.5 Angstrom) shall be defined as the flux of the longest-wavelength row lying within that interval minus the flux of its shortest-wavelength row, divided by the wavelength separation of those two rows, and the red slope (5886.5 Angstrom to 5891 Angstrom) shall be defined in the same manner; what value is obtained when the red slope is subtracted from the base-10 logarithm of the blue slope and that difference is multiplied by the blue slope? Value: 0.10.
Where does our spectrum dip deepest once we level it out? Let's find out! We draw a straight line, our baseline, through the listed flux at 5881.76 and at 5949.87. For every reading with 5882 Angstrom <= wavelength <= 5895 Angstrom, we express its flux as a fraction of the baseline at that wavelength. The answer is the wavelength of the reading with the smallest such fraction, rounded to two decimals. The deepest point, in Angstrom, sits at 5889.89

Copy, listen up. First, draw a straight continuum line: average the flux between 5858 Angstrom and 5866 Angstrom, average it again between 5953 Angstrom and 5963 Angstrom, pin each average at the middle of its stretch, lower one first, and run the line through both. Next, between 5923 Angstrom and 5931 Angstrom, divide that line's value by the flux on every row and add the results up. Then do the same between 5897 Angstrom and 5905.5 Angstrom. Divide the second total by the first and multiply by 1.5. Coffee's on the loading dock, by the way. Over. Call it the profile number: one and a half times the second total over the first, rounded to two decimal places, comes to 1.54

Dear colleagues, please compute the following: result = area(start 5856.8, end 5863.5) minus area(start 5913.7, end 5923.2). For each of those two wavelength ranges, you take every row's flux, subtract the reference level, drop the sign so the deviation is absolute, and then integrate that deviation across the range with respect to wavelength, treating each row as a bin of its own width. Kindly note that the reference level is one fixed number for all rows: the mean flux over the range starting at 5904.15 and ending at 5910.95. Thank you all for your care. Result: 0.8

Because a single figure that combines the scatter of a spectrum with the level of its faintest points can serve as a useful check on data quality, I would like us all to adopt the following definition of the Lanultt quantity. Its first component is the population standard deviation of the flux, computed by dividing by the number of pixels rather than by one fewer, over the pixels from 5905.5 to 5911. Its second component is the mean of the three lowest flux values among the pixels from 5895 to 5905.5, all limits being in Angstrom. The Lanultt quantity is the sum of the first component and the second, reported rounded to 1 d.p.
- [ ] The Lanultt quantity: 59.4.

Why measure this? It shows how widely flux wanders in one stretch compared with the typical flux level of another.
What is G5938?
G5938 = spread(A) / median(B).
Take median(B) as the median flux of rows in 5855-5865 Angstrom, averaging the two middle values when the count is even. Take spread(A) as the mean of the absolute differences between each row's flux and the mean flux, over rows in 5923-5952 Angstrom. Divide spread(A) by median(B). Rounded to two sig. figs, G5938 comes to 0.0053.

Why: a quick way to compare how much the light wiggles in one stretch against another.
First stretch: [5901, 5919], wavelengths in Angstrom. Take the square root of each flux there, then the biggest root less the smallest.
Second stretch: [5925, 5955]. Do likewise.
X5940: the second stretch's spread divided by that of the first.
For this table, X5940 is 1.0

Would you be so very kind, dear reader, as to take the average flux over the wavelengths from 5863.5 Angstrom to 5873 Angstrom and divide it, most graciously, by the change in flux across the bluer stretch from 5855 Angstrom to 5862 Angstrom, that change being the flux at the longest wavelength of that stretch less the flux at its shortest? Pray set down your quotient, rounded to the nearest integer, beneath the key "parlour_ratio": 374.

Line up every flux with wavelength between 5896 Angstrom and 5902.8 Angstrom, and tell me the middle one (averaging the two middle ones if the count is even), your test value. 61.3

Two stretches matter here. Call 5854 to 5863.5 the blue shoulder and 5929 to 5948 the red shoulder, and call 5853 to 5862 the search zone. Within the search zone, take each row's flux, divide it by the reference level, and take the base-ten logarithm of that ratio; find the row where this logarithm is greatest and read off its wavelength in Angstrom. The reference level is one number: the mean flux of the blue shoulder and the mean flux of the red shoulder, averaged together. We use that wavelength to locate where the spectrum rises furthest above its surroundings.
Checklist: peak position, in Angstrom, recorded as 5853.39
